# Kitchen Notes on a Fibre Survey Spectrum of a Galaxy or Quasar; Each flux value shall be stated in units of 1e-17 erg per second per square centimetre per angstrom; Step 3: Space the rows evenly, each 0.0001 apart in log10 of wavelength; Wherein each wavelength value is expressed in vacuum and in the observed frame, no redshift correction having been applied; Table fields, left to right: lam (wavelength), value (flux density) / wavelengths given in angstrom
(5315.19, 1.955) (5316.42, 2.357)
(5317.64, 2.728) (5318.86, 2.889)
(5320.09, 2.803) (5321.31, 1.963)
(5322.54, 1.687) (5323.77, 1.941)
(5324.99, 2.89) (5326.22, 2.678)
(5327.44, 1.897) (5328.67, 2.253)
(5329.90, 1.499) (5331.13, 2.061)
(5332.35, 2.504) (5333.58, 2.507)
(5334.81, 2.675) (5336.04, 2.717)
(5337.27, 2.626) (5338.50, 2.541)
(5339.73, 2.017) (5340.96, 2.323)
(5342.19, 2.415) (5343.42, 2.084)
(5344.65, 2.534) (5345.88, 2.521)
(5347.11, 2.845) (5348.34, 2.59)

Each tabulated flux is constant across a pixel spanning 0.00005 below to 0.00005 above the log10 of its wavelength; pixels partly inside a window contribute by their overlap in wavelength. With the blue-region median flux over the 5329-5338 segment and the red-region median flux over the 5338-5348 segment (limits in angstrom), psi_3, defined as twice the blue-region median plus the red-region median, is 7.48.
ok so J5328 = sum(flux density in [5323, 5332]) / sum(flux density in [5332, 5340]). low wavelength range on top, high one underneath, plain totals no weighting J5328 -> 0.87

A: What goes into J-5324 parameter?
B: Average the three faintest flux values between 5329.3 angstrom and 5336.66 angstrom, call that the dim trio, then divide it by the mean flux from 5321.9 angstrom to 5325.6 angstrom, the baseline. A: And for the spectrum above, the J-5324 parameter 0.93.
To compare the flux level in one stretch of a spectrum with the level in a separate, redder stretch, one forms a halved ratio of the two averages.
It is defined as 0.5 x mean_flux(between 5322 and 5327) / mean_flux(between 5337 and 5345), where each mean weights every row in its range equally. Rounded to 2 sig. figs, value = 0.49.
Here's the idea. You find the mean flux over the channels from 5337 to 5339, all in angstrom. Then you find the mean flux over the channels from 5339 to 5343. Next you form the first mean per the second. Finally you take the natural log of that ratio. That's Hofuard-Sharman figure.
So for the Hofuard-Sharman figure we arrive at 0.14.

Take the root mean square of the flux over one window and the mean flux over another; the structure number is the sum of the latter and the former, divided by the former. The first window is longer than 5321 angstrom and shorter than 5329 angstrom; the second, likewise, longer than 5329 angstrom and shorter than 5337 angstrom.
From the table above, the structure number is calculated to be 2.05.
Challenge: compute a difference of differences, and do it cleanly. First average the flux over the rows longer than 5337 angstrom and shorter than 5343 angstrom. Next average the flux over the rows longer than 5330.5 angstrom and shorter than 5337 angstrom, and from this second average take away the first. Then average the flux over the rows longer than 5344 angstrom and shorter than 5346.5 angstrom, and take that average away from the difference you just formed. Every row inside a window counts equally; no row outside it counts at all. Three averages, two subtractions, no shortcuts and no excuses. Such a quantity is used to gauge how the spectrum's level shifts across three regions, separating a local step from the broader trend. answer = -2.4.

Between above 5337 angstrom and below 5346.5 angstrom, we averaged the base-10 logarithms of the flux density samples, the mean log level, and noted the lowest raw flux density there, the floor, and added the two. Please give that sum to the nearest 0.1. 2.4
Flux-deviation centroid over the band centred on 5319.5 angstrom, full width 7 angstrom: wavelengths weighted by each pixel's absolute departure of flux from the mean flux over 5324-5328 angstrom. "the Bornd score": 5320.5 angstrom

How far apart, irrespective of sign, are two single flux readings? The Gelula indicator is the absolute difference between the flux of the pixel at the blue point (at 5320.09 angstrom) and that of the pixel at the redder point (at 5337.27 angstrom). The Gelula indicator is 0.18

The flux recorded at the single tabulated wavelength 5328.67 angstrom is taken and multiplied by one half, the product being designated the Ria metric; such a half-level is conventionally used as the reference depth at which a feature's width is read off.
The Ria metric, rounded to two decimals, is 1.13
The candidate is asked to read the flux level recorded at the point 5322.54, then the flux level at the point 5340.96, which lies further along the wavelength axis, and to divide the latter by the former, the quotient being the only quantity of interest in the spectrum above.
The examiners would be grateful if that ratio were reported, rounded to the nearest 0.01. 1.38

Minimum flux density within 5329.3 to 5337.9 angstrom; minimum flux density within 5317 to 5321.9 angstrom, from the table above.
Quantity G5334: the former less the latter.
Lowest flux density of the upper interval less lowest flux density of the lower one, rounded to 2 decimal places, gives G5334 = -0.46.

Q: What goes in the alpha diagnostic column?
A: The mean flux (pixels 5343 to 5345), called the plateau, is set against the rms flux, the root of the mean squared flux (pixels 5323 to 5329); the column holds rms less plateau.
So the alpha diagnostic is 0.06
